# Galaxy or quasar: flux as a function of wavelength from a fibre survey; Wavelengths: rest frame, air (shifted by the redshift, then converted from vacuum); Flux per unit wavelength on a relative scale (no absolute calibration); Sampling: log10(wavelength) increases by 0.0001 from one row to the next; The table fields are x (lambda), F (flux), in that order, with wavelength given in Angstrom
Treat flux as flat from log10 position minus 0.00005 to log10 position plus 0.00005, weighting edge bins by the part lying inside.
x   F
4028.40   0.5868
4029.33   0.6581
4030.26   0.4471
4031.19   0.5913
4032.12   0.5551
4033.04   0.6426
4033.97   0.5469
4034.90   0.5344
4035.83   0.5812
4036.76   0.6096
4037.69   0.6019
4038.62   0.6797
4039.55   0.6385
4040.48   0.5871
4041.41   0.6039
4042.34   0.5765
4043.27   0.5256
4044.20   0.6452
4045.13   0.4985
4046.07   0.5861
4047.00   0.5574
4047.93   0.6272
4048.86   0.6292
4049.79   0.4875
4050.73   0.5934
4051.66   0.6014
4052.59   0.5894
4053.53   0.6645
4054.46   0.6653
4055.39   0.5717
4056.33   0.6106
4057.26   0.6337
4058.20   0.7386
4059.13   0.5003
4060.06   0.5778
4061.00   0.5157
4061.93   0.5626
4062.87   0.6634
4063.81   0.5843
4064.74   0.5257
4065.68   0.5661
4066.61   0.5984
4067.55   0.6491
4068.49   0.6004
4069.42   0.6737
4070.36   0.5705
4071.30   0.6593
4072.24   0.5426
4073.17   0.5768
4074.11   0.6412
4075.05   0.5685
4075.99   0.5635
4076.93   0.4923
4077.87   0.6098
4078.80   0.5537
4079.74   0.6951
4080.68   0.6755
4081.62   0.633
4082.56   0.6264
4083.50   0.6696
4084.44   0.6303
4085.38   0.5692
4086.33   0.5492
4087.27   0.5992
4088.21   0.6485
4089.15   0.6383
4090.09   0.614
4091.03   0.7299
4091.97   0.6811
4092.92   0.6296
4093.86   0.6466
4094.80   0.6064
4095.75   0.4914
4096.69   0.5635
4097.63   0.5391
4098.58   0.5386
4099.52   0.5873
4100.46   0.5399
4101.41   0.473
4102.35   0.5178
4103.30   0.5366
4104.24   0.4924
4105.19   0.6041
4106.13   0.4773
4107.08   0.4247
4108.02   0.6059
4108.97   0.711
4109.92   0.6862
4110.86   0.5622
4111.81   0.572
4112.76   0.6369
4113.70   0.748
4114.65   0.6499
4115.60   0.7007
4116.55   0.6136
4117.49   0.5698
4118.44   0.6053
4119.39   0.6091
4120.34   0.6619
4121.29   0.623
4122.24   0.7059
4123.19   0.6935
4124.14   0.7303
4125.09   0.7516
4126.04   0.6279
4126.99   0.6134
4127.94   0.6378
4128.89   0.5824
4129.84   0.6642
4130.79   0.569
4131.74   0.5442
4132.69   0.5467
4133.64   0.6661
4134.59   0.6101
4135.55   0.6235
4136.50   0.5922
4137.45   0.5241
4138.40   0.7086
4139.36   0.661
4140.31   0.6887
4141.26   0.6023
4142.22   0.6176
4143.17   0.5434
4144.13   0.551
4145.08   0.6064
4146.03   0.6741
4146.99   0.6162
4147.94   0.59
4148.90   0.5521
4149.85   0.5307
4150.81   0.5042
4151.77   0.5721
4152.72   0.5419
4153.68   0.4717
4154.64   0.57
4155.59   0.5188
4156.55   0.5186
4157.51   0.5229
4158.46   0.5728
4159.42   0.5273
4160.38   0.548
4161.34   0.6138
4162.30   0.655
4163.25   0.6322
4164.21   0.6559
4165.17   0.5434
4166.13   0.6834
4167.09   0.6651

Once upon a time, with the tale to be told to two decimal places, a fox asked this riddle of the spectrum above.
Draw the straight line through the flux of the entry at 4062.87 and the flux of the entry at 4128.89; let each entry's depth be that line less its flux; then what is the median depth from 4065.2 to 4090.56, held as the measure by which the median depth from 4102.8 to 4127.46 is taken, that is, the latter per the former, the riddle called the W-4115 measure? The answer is -0.87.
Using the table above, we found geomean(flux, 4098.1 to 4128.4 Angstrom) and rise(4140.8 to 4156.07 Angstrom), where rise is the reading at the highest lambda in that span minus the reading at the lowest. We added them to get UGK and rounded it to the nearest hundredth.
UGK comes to 0.52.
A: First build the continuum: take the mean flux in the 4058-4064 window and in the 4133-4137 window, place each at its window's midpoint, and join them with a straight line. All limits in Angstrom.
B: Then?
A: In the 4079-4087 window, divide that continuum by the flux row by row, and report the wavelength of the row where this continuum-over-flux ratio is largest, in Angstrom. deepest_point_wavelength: 4086.33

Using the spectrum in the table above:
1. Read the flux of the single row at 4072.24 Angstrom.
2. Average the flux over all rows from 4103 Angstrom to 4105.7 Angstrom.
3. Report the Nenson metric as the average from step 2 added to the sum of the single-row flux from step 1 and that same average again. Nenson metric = 1.63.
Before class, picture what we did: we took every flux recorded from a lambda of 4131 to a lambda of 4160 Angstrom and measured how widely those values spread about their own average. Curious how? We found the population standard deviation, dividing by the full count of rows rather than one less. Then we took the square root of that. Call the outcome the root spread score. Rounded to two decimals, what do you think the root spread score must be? 0.24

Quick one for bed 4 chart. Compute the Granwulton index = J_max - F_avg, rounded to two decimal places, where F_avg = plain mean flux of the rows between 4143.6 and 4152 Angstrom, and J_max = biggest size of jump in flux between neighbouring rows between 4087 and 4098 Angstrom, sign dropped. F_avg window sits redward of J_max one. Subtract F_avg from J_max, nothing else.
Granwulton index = -0.46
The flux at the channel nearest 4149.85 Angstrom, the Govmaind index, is 0.5307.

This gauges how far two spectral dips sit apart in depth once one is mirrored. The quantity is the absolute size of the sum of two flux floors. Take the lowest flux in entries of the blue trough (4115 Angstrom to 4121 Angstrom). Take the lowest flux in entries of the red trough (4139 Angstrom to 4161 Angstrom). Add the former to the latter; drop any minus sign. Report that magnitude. 1.04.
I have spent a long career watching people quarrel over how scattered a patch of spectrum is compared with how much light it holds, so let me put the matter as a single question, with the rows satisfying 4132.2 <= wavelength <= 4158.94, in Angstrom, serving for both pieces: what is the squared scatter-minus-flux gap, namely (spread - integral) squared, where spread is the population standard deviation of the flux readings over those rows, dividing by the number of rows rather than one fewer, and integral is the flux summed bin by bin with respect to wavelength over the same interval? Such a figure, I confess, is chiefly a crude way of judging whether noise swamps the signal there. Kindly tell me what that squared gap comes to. 240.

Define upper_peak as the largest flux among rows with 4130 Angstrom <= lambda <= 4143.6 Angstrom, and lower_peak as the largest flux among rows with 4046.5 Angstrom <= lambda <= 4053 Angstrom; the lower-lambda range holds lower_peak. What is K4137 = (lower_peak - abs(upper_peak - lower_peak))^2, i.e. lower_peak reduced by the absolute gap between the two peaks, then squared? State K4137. 0.30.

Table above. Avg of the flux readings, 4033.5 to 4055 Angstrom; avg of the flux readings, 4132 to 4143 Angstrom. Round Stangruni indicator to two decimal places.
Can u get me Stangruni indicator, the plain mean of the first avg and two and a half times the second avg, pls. 1.07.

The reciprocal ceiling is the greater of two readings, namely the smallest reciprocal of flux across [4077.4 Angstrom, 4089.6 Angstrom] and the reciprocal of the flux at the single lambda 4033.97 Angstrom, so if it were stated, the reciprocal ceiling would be 1.83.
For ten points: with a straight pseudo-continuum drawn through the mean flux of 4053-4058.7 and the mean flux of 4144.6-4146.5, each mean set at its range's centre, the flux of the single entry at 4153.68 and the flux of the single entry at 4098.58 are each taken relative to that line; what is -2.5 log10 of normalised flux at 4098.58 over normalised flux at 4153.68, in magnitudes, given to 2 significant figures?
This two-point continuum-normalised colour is -0.14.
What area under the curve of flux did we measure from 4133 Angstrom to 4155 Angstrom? 13.0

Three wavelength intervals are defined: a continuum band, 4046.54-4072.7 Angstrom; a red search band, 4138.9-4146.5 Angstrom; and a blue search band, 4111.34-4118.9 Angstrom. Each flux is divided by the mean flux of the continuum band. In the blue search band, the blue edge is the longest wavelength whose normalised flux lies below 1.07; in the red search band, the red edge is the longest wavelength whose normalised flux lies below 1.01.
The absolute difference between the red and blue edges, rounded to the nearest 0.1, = 25.7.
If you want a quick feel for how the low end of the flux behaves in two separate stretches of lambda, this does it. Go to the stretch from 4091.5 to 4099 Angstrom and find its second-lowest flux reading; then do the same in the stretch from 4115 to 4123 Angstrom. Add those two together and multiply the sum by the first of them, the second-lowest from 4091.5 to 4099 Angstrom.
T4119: 0.616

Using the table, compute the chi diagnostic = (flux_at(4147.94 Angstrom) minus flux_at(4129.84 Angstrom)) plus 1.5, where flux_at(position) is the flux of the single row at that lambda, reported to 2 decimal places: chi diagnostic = 1.43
